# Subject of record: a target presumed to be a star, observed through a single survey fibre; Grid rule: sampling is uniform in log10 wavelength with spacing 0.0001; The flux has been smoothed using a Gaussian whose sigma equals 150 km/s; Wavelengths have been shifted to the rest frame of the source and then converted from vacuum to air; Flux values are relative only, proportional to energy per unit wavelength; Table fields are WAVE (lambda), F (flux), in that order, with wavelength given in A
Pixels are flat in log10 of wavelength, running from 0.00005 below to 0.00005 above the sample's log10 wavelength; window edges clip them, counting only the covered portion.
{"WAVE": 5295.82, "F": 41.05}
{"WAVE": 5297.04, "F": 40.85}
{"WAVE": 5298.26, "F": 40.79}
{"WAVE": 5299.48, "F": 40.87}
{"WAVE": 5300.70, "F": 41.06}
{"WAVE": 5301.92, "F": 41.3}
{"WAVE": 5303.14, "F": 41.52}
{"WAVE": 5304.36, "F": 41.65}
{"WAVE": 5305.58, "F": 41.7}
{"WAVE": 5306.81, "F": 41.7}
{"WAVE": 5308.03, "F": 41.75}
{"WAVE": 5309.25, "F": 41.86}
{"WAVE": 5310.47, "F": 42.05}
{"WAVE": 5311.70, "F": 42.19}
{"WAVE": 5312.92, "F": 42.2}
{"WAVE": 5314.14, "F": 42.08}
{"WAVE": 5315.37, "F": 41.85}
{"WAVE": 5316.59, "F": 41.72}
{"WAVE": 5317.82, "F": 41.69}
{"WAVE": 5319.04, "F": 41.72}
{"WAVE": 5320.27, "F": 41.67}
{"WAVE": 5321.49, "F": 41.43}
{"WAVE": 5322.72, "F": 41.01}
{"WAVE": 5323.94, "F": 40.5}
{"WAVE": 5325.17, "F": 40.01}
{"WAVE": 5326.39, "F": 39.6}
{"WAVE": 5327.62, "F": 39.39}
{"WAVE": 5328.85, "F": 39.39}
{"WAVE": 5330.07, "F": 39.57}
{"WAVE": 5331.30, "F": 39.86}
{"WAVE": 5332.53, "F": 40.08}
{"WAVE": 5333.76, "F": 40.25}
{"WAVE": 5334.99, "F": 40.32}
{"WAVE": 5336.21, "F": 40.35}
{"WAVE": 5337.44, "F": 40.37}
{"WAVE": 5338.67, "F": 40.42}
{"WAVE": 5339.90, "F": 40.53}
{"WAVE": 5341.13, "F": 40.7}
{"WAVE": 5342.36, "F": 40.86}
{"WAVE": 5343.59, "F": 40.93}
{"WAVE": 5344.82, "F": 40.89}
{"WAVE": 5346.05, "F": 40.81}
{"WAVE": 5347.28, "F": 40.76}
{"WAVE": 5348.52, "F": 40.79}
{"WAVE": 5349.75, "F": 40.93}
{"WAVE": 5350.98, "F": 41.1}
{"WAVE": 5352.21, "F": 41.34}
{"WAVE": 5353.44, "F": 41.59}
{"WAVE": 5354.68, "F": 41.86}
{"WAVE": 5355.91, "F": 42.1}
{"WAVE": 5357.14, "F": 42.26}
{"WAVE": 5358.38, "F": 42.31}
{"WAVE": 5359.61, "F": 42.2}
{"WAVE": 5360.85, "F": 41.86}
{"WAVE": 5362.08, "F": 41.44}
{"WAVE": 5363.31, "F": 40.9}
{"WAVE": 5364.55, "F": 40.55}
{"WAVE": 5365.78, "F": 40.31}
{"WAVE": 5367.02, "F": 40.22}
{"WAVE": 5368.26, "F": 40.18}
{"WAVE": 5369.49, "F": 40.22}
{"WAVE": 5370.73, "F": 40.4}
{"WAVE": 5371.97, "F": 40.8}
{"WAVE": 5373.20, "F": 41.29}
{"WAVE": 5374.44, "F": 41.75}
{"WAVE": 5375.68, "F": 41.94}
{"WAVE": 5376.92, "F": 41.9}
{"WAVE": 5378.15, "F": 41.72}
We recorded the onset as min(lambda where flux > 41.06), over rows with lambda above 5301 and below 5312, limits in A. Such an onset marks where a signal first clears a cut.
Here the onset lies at 5301.92 A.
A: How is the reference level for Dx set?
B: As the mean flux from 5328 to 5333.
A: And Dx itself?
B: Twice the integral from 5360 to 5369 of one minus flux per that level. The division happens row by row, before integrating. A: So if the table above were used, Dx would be -0.5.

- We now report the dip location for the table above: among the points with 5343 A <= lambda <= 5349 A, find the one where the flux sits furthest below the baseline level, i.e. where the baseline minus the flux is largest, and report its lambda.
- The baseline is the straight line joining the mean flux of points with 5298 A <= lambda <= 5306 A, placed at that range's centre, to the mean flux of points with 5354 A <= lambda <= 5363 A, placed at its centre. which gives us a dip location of 5347.28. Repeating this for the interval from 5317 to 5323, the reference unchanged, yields 5322.72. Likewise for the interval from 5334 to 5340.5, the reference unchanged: 5334.99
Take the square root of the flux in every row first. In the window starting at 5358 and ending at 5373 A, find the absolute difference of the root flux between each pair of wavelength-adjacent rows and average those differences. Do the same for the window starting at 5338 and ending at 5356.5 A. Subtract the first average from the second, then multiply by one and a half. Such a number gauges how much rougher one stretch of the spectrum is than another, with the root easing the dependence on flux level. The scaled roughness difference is -0.012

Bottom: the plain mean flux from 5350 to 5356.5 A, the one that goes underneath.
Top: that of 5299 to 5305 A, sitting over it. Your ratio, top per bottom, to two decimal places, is 0.99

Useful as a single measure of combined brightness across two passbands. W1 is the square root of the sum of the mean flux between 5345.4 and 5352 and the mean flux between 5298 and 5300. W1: 9.04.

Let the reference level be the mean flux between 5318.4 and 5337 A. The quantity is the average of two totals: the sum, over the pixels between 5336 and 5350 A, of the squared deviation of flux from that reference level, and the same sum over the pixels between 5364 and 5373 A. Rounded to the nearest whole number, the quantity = 1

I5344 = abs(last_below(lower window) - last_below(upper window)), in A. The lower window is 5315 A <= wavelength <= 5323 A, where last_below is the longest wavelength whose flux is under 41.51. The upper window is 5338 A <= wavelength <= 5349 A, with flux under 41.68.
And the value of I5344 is 25.8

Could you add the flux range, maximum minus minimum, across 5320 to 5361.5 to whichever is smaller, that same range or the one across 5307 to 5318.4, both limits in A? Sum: 3.4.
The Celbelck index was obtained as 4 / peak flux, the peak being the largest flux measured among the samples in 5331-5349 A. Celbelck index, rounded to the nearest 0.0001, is 0.0977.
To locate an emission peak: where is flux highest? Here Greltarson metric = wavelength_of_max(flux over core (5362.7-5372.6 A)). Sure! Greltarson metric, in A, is 5363.31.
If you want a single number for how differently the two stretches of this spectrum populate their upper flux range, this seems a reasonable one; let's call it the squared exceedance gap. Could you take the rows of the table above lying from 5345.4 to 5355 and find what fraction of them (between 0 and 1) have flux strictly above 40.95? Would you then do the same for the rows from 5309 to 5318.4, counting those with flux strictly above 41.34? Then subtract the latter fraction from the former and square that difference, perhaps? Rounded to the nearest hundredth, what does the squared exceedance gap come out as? 0.25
